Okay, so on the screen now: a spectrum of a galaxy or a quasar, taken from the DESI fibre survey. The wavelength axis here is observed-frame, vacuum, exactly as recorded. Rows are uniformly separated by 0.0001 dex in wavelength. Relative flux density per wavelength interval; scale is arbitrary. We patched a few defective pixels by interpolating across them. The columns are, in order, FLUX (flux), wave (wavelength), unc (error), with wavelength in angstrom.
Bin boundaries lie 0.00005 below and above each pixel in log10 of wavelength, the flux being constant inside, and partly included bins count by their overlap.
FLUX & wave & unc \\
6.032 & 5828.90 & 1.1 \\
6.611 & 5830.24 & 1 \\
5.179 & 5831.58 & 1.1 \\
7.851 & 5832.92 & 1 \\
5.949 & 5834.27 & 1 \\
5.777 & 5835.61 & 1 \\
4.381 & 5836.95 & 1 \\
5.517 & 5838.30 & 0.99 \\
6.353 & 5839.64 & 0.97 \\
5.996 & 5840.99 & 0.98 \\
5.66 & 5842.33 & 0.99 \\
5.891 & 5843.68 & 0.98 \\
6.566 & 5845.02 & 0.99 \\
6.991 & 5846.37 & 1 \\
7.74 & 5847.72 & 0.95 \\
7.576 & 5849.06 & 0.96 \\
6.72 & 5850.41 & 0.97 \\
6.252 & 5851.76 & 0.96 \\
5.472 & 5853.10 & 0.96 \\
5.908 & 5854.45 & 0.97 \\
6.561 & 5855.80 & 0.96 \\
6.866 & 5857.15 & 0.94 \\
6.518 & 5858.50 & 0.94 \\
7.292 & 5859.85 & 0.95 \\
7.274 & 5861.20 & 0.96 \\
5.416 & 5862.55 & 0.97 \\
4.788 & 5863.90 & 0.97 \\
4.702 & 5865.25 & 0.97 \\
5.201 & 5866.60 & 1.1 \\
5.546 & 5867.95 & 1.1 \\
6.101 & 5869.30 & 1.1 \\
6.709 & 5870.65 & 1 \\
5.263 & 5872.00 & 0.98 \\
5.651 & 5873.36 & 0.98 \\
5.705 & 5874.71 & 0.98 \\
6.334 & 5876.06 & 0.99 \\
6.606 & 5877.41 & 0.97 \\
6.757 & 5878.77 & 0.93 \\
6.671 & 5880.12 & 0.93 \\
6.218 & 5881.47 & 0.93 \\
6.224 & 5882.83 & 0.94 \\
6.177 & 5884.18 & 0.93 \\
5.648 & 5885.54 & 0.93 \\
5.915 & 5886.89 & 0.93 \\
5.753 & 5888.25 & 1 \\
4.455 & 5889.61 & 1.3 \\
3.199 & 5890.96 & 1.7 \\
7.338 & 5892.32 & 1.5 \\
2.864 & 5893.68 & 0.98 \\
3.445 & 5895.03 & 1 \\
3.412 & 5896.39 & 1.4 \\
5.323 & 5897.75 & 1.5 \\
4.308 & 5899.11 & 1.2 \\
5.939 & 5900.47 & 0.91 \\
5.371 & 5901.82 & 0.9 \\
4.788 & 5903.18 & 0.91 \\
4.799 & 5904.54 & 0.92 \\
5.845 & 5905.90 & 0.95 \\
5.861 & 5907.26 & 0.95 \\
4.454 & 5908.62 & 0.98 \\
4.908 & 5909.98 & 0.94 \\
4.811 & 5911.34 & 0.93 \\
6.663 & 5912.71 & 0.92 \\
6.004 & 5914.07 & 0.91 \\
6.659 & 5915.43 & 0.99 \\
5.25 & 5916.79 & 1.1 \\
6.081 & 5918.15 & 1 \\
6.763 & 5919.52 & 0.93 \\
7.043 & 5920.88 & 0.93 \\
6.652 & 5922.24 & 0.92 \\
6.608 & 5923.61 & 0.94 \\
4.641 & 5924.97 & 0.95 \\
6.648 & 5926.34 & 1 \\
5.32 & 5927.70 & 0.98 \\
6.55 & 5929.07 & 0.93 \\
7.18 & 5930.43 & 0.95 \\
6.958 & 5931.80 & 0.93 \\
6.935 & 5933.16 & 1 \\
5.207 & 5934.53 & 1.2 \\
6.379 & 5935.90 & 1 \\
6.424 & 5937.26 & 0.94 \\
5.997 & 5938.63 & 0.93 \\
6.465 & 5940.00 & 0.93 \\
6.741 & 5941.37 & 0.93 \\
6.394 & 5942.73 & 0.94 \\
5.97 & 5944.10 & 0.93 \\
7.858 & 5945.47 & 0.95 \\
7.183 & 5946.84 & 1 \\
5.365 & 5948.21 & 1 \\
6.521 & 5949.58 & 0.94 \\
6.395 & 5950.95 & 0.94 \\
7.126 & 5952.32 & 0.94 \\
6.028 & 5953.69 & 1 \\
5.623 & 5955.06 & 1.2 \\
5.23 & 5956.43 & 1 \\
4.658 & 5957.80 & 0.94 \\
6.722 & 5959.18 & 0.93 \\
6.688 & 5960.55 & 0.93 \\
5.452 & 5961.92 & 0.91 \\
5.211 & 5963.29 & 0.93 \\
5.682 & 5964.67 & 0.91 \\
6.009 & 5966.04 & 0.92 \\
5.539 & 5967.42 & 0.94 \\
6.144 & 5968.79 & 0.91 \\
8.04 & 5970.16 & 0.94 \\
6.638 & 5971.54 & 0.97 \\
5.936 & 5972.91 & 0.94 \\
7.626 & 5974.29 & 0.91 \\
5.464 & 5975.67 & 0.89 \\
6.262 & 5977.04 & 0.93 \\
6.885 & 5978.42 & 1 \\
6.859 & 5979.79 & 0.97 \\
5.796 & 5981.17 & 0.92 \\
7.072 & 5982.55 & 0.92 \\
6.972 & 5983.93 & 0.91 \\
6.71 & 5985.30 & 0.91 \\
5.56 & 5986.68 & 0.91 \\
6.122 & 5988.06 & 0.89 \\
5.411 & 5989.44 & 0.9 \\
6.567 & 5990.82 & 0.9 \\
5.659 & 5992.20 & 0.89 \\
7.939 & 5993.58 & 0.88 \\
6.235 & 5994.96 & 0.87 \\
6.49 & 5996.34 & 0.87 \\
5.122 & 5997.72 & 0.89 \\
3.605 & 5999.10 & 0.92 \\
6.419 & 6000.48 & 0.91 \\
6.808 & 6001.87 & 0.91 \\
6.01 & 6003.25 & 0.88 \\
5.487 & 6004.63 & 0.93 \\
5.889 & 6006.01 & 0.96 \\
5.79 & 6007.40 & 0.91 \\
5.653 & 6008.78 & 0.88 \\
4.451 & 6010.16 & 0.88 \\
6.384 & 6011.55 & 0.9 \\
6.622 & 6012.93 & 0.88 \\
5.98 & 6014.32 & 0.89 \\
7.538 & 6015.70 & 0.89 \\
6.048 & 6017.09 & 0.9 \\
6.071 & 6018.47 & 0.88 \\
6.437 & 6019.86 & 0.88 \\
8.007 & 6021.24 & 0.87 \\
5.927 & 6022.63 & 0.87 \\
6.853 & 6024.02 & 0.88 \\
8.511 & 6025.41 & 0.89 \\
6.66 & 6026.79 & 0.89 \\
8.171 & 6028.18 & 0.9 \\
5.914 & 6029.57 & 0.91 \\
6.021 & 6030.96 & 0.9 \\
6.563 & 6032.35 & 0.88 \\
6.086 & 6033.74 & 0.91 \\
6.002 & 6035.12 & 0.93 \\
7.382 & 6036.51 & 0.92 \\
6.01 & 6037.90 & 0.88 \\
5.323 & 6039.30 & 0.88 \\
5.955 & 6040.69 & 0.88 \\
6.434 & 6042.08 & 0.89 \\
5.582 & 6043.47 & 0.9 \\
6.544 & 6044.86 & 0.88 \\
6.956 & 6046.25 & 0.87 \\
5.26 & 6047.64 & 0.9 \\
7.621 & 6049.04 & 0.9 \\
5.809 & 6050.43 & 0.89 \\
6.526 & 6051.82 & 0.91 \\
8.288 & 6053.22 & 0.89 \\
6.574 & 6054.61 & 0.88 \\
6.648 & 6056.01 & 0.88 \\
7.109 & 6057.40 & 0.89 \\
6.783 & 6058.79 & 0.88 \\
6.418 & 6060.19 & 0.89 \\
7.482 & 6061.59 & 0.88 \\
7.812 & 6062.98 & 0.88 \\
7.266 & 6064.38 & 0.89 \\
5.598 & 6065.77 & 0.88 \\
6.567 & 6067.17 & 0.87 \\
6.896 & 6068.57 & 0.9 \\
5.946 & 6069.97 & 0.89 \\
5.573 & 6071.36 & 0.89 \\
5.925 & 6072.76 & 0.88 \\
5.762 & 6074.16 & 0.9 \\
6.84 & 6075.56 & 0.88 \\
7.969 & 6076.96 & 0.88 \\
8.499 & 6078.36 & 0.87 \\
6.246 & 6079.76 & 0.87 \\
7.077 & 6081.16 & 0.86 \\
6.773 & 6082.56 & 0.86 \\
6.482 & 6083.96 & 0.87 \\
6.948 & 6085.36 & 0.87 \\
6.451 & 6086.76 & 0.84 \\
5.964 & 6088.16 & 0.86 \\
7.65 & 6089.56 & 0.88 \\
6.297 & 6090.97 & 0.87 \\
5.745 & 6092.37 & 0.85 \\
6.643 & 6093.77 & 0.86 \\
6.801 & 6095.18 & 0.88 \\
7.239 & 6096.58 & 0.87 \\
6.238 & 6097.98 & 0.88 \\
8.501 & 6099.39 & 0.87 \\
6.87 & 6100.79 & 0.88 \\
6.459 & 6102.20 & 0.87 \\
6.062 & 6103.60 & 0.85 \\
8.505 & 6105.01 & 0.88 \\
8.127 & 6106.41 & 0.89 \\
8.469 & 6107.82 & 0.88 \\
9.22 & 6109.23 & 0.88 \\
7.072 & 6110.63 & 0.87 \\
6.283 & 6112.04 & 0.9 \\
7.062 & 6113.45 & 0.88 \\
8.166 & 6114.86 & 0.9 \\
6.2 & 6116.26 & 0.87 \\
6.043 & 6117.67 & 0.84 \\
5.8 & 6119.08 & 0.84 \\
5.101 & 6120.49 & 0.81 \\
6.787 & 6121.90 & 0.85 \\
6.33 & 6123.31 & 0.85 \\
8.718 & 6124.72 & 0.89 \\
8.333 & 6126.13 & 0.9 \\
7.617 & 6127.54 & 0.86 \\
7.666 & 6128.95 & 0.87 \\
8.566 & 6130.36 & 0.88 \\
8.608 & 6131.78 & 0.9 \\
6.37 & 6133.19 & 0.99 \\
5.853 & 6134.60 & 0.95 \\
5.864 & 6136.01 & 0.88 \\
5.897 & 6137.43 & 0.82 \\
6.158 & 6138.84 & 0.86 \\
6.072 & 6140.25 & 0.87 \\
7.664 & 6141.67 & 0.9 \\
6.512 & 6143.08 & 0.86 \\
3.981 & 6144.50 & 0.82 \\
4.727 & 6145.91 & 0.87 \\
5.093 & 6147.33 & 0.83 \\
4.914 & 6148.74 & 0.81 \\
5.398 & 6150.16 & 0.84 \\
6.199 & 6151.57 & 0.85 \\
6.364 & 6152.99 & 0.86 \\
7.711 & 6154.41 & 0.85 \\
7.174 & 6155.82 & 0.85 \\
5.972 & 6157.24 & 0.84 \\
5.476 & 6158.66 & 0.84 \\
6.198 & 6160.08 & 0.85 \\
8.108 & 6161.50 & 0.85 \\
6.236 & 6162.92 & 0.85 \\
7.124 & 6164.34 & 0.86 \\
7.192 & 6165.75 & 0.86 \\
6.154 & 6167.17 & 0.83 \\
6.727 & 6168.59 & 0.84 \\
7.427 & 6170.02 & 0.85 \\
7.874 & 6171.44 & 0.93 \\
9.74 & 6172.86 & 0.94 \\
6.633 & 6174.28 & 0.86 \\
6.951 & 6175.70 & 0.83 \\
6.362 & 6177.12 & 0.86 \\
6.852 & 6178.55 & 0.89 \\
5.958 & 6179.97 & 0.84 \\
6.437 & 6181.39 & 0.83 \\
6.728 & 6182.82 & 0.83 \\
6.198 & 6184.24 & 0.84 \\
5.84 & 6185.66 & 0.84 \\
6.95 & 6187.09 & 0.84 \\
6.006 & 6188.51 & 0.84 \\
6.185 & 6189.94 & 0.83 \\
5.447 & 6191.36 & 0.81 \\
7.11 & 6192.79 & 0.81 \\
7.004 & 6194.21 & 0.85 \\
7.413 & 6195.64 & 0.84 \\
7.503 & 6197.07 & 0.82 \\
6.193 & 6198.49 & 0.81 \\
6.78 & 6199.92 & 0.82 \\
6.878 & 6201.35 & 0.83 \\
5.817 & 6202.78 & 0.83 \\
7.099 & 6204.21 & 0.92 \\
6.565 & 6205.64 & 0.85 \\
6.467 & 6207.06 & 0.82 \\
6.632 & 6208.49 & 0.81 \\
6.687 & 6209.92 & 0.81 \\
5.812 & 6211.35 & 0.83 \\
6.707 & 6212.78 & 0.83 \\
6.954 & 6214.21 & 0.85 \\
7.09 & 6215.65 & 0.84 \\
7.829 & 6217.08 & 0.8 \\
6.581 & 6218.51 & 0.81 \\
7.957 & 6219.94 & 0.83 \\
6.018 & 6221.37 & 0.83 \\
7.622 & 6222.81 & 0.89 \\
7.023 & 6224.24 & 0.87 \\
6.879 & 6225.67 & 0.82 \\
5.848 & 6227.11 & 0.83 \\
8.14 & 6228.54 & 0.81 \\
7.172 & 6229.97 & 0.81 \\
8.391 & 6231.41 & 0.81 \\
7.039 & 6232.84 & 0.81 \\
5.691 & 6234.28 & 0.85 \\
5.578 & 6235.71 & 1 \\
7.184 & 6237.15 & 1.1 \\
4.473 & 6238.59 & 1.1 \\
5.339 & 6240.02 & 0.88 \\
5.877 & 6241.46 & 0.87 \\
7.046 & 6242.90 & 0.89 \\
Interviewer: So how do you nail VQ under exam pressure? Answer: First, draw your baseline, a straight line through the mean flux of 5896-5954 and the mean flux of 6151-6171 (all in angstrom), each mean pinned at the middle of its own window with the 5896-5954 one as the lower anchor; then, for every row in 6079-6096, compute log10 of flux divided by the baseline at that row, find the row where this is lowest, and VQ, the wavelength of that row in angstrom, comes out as 6092.37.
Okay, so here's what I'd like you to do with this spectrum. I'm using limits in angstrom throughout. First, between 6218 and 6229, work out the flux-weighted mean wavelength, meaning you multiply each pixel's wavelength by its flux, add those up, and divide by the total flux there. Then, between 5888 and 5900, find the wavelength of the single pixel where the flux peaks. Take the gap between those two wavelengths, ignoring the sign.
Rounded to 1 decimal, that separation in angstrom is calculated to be 331.2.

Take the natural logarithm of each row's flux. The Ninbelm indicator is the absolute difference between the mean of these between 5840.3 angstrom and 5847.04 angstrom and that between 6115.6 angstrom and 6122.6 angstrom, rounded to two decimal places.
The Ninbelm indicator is 0.04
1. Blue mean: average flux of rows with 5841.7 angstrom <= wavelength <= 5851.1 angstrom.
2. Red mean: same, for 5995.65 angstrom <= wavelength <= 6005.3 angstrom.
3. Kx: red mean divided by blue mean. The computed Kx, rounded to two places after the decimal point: 0.85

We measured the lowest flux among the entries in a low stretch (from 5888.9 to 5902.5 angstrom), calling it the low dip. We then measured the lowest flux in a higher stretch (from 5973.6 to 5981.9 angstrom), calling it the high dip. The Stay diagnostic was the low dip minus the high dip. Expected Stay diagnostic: -2.6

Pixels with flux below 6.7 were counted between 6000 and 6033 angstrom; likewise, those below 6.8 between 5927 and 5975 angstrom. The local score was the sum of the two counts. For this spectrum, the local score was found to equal 45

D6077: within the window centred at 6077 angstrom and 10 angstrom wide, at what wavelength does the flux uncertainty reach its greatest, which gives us 6074.16 angstrom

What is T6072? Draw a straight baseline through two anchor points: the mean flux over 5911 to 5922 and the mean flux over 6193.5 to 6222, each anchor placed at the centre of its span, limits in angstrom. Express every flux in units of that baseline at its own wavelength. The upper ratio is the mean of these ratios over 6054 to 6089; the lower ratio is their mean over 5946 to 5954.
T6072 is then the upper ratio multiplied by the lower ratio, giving 1.06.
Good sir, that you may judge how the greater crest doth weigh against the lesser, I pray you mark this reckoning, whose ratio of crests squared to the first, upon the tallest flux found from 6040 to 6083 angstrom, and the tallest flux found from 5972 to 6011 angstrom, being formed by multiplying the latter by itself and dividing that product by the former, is 7.4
